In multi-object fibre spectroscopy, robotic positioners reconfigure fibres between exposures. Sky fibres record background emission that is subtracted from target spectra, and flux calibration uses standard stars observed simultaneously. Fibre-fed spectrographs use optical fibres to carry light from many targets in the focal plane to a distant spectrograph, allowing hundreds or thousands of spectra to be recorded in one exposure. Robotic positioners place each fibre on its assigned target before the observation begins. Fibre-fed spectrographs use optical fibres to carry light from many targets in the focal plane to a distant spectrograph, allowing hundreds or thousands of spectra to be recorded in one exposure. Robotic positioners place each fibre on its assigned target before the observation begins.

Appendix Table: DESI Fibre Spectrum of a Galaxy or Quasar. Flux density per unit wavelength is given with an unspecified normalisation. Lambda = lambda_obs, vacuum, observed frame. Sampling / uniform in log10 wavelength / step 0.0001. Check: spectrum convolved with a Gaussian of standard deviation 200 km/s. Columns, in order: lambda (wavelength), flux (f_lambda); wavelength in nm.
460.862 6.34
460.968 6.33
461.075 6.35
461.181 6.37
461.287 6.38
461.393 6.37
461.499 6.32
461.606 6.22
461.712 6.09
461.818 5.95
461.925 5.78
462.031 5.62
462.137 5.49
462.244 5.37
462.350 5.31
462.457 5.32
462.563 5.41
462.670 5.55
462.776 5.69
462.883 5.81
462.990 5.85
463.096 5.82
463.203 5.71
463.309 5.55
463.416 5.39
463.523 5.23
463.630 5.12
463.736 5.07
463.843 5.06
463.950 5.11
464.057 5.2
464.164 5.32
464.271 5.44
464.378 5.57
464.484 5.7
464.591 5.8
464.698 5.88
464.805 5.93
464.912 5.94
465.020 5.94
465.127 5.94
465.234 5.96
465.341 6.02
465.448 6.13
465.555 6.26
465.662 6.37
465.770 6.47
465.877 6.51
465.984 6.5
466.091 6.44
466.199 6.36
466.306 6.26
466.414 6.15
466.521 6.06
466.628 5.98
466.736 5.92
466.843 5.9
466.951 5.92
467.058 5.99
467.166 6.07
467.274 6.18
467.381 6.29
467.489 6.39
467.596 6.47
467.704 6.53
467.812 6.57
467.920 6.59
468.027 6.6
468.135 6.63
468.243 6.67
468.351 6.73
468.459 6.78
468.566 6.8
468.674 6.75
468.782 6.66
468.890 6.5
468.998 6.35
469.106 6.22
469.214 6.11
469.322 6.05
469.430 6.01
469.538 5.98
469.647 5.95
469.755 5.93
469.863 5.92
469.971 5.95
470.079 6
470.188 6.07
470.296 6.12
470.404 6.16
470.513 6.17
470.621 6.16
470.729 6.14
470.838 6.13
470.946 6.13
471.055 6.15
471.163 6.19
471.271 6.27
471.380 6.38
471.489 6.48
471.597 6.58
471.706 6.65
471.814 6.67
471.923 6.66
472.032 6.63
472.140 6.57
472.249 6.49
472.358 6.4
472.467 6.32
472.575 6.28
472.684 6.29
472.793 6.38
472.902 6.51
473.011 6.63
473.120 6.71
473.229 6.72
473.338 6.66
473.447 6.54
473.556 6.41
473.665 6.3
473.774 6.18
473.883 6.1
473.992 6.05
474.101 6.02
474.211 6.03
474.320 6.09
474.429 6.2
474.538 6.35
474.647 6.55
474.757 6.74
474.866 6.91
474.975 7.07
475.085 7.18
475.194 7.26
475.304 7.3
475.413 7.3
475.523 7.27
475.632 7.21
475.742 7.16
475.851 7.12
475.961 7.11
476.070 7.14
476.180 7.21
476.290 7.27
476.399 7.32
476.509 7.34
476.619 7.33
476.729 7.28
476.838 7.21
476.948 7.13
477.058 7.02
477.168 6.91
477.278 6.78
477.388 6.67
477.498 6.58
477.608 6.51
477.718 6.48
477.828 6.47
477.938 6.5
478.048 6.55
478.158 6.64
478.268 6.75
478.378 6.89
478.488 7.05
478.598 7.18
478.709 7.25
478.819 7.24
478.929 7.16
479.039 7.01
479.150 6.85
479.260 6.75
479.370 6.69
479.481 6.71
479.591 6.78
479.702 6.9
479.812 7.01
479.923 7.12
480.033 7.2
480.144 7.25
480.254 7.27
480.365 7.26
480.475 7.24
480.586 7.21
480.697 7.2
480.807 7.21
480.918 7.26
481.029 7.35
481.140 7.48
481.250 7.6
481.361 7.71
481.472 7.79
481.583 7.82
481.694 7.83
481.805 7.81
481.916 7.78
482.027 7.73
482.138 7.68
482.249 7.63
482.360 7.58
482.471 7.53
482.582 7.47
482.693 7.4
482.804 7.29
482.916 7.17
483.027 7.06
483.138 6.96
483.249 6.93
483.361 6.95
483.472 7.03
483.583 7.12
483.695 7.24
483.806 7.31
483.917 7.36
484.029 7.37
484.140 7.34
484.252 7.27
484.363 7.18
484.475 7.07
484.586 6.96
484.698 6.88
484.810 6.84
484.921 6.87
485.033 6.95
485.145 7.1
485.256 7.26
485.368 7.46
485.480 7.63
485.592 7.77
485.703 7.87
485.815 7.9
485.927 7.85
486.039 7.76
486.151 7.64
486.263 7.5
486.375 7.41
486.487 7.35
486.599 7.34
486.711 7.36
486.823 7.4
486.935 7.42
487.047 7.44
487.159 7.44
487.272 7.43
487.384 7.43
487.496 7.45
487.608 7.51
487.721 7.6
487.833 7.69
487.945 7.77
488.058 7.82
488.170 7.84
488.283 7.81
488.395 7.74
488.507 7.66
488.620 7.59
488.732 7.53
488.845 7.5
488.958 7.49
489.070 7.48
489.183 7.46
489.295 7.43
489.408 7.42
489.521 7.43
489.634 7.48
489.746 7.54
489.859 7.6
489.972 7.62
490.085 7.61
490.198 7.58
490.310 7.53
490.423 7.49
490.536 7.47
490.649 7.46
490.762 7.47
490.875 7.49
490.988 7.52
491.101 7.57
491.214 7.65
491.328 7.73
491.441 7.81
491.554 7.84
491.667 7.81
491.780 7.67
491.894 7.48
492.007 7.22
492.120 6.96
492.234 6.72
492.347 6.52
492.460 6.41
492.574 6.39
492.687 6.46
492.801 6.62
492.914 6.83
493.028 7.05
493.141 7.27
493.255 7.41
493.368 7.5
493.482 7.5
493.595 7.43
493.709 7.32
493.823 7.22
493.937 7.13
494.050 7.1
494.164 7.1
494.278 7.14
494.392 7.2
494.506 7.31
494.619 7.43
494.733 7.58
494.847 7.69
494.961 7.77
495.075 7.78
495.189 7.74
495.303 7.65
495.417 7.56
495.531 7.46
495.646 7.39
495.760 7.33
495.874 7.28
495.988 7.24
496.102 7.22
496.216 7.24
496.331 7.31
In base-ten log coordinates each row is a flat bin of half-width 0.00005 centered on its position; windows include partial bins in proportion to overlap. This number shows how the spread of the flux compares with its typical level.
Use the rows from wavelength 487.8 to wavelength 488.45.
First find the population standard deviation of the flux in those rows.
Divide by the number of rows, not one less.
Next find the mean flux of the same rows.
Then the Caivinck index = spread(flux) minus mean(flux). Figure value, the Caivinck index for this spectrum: -7.7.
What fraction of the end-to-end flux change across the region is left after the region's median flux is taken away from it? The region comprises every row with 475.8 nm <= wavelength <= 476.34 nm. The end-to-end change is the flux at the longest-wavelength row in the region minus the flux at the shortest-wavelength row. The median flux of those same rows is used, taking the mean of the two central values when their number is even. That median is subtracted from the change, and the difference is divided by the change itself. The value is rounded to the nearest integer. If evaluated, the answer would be -47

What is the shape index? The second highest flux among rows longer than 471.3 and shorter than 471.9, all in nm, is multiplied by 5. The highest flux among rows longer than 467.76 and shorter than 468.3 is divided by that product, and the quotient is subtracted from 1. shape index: 0.799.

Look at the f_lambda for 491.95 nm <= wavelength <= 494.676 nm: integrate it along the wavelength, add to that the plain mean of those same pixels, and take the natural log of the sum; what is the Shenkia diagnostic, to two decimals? 3.27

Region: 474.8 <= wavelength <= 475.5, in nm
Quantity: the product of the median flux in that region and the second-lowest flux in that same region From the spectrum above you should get 51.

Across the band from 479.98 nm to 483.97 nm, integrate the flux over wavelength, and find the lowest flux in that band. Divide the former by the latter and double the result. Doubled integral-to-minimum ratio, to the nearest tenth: 8.5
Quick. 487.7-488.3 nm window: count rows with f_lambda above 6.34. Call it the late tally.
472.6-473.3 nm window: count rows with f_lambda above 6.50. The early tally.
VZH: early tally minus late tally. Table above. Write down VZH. -2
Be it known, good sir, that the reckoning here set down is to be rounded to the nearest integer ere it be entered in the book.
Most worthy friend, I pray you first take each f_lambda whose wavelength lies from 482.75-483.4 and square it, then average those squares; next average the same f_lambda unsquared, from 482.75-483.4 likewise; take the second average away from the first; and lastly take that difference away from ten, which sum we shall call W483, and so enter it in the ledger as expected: -33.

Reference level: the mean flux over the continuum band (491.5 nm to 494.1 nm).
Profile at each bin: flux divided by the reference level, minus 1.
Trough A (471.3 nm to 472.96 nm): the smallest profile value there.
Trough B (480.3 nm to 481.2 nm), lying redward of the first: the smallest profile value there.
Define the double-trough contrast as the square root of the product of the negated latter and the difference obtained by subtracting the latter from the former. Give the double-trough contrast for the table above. 0.04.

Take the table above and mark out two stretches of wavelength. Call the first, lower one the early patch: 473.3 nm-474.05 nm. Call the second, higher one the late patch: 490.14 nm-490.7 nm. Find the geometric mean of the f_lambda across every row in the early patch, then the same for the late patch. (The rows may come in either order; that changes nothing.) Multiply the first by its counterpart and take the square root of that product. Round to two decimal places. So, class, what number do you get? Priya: 6.89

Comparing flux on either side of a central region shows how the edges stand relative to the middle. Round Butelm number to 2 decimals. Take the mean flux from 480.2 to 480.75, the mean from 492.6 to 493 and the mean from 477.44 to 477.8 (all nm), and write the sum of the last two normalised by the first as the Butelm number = 1.82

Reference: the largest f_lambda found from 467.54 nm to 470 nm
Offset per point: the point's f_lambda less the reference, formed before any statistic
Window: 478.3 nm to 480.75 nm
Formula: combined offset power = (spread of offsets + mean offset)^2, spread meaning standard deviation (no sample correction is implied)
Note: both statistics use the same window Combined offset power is 0.2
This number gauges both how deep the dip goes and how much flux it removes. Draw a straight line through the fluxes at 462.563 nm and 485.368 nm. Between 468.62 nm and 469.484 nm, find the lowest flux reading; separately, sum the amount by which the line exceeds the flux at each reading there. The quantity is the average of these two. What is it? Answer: 1.7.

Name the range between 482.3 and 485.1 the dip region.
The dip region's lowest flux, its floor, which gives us 6.84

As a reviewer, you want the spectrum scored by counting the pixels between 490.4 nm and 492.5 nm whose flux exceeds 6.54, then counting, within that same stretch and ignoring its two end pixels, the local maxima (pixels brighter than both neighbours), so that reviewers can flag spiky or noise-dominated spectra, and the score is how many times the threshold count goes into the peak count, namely 0.059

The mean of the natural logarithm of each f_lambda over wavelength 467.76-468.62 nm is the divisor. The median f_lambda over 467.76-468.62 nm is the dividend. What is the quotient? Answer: 3.50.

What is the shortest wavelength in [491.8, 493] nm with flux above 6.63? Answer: 491.894 nm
